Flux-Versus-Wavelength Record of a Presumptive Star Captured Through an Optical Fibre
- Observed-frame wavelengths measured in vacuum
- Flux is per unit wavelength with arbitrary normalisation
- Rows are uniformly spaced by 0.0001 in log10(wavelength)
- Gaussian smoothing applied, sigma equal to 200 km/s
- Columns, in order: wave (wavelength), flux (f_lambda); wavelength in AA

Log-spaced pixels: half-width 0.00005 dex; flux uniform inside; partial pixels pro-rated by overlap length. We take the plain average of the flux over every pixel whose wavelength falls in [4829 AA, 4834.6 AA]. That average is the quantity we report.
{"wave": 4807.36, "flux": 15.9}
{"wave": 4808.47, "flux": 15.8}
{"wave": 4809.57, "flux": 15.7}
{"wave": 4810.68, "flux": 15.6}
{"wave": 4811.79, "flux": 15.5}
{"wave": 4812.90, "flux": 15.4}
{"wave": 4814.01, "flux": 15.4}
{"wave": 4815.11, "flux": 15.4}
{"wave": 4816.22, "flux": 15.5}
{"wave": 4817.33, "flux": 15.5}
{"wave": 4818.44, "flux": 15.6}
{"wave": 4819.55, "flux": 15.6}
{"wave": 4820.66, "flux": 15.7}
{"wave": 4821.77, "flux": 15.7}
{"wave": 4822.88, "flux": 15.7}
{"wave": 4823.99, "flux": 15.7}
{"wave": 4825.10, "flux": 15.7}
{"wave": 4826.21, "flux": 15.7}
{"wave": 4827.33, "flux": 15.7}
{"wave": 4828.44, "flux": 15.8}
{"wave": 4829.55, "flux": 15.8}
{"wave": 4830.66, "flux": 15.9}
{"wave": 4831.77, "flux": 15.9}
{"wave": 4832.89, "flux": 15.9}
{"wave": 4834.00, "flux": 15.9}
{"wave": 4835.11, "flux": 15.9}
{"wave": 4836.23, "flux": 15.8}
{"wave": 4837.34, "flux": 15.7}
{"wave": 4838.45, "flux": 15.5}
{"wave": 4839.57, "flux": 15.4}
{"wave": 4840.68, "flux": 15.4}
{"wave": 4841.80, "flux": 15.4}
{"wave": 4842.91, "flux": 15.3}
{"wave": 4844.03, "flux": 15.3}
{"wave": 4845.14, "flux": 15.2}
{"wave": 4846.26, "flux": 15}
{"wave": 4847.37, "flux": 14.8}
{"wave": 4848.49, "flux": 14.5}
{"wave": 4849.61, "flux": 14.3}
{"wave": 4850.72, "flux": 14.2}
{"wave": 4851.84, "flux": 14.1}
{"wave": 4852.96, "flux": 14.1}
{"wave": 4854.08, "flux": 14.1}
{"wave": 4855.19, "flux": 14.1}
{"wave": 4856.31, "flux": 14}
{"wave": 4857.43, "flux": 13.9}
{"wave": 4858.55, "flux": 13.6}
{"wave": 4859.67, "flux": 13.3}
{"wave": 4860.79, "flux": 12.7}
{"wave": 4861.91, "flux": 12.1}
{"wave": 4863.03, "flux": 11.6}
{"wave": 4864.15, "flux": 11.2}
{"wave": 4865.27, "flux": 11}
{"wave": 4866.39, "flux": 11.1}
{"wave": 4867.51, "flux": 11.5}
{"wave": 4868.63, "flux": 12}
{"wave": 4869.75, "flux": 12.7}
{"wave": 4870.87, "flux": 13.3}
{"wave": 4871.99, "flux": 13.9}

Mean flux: 15.9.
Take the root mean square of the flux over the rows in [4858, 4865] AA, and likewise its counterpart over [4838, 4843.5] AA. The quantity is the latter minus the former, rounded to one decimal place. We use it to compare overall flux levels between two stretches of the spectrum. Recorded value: 3.0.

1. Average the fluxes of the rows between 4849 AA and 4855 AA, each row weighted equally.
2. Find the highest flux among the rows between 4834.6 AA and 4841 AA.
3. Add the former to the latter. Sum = 30.1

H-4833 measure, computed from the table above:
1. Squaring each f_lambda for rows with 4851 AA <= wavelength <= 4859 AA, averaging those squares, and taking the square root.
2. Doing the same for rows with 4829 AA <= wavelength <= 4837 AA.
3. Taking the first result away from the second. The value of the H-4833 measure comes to 2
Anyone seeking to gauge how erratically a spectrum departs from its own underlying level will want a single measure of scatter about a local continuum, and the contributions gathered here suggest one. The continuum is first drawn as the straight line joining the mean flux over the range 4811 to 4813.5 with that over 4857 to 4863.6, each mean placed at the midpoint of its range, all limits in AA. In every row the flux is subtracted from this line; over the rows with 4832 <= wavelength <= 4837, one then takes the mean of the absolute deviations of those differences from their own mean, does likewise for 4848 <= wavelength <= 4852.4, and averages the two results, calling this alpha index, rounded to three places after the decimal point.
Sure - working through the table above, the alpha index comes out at 0.051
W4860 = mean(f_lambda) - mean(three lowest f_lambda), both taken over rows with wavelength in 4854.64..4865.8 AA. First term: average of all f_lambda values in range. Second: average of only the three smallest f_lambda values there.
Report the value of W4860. 1.5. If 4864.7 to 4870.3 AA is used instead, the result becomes 0.5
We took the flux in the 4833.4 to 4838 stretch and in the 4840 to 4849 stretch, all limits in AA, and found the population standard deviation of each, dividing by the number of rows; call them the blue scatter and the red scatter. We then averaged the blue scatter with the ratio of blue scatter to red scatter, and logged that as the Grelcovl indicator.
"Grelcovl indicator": 0.18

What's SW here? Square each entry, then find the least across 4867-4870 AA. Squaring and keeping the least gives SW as 132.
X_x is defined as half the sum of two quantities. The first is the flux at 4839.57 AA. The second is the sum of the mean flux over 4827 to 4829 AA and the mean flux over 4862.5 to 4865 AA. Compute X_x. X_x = 21.3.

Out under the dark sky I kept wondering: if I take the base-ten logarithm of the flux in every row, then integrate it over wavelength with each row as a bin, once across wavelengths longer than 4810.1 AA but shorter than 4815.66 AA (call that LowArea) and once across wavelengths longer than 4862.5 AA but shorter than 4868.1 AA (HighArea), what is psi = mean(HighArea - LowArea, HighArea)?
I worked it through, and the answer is 2.6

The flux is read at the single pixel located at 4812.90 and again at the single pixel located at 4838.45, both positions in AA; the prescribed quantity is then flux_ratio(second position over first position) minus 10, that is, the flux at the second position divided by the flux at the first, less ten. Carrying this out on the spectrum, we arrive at -8.99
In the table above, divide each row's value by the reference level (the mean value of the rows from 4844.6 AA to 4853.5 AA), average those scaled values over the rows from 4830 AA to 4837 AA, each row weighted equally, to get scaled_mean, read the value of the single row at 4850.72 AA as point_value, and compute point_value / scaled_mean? 13.0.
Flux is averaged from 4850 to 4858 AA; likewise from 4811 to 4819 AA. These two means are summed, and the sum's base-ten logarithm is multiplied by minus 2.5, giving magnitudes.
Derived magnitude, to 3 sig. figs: -3.68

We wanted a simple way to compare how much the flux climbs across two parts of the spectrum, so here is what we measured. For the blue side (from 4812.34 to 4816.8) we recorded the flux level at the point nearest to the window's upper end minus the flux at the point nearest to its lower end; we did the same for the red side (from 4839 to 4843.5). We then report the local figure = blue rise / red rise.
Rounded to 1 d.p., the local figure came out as -1.0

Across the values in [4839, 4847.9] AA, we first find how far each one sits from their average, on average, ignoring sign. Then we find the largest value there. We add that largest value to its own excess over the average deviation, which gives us 30.6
